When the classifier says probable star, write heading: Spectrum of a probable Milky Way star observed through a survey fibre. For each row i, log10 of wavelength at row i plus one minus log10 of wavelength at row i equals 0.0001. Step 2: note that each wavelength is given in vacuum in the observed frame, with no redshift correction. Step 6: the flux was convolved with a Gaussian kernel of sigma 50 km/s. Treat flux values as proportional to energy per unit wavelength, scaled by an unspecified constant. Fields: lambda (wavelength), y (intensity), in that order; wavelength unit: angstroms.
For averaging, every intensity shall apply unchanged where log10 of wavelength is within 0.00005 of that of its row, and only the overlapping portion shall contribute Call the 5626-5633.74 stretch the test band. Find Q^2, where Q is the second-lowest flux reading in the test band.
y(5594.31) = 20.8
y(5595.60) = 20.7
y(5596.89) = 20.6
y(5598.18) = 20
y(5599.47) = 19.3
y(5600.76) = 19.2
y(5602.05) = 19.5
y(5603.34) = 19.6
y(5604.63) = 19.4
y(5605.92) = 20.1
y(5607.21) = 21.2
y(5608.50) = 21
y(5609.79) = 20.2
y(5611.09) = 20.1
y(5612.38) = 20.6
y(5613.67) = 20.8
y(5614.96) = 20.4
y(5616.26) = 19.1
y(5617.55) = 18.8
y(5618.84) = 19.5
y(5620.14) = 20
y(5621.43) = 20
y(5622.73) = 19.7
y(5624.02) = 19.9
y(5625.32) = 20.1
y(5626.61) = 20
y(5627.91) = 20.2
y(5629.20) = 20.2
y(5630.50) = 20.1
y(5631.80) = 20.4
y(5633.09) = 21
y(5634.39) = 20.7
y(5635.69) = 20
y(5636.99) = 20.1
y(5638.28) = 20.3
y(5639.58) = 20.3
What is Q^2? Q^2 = 404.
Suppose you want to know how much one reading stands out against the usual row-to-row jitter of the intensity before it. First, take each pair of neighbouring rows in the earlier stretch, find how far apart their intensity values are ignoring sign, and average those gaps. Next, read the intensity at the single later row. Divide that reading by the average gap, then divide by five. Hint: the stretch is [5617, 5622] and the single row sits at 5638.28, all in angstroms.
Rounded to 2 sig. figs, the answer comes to 10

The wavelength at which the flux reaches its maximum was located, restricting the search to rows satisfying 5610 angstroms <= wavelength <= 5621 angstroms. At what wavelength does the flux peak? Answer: 5613.67 angstroms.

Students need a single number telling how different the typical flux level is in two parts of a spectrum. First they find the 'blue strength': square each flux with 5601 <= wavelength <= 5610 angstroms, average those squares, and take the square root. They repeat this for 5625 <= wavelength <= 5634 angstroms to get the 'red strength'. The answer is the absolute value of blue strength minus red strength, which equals 0.13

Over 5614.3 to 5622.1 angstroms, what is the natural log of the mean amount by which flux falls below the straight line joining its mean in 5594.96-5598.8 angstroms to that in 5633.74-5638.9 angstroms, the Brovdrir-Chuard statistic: -0.34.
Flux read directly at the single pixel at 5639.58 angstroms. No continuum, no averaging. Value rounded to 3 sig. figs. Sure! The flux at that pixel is 20.3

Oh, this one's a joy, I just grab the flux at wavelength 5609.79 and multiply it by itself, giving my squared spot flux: 408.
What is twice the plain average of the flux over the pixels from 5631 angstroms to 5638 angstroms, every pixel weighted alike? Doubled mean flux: 40.9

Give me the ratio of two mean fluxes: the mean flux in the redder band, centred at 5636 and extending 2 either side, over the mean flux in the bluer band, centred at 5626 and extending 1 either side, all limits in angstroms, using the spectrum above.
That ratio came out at 1.01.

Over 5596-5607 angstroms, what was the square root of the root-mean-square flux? 4.44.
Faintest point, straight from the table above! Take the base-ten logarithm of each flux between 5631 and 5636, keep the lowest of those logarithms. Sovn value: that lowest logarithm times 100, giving 130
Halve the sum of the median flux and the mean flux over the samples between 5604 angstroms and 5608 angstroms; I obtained 20.2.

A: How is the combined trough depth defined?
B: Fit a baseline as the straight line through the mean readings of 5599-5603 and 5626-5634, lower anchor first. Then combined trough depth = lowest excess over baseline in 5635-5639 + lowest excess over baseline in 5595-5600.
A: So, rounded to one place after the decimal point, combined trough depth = -0.5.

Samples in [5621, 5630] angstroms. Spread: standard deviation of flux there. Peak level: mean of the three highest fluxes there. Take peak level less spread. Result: 20.0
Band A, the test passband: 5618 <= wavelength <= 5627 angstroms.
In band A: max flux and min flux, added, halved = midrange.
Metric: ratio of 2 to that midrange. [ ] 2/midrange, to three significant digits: 0.101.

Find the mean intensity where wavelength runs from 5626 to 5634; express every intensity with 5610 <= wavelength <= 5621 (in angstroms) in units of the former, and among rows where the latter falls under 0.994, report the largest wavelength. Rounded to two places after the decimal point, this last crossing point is 5620.14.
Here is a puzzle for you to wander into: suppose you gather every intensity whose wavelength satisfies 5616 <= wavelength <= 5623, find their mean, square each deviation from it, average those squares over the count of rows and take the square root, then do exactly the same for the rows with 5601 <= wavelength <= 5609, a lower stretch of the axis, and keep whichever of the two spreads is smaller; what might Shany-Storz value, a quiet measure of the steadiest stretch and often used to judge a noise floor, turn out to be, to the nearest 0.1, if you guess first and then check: 0.4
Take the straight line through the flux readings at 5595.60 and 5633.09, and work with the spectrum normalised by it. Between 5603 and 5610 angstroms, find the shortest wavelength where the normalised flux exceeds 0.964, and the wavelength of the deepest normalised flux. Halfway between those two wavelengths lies 5605.3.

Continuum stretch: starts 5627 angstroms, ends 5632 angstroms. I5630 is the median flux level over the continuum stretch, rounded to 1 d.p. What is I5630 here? 20.2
